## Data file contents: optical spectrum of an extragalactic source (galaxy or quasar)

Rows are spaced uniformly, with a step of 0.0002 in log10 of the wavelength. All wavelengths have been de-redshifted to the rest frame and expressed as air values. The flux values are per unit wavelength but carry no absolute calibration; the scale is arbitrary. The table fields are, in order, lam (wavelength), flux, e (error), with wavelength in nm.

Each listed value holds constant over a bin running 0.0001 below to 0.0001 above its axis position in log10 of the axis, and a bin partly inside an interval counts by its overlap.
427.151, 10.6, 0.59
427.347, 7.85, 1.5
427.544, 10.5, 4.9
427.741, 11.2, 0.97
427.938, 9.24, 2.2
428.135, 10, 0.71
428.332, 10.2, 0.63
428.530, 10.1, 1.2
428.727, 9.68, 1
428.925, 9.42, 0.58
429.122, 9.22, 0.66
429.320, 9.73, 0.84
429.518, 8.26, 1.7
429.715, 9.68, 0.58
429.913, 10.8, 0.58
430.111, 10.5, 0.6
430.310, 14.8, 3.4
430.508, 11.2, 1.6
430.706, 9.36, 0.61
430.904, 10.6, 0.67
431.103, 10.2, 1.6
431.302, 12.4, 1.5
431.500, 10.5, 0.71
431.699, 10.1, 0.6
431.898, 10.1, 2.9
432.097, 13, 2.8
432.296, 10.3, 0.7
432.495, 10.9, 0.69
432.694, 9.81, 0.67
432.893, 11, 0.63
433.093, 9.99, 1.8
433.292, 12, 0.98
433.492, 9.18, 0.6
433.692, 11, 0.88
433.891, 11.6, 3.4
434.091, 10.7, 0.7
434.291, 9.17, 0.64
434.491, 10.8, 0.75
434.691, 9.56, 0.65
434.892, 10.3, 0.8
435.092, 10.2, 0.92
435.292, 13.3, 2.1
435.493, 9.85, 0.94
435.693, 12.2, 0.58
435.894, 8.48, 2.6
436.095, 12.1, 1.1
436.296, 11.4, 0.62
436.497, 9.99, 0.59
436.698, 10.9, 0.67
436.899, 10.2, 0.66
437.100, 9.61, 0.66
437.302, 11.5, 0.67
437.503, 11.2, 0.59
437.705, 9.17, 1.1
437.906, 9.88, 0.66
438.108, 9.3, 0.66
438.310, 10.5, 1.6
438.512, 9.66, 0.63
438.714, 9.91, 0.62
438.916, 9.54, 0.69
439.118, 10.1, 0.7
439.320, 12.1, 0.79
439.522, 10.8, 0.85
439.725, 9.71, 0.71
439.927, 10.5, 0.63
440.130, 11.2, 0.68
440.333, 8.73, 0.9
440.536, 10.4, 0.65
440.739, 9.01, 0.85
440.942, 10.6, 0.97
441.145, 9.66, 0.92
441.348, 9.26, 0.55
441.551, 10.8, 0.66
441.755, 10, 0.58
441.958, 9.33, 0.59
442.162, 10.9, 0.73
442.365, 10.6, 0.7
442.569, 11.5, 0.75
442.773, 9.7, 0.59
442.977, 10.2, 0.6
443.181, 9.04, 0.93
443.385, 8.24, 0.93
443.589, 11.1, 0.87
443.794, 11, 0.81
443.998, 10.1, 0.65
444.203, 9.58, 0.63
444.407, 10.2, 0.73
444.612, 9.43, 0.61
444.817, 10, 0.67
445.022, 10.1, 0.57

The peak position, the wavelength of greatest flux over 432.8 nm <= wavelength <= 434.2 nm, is 433.292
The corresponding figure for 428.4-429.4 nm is 428.530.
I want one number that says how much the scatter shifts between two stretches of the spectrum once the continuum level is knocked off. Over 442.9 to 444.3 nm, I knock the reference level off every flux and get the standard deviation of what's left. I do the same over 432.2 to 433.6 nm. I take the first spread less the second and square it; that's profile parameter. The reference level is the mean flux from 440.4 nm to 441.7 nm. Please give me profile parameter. 0.0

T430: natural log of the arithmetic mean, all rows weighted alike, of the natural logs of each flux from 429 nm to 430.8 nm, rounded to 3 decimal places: 0.845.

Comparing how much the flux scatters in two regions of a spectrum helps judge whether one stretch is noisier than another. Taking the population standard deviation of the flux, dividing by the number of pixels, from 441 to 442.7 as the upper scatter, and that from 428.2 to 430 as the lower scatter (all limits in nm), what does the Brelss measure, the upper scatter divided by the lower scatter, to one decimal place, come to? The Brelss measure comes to 1.1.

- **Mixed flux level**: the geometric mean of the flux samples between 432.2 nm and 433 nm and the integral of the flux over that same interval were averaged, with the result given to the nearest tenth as 9.4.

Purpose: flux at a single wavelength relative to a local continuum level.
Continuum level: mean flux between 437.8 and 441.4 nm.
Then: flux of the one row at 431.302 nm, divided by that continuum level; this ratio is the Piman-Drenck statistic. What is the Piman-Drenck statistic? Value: 1.23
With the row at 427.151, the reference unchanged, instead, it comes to 1.05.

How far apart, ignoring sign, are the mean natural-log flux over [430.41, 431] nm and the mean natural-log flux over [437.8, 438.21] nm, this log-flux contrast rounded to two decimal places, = 0.08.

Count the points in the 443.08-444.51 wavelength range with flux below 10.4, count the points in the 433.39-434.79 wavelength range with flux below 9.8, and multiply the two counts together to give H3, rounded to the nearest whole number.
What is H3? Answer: 15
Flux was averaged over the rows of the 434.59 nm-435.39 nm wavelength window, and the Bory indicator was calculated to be 10.8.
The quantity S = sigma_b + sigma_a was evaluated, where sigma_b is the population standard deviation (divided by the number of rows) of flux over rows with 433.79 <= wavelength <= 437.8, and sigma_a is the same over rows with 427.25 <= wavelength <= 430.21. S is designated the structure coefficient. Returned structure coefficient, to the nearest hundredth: 2.03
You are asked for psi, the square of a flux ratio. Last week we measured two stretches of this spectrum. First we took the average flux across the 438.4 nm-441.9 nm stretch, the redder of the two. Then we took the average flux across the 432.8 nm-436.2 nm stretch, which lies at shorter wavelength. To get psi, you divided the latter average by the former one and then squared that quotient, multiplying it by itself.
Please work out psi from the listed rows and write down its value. 1.11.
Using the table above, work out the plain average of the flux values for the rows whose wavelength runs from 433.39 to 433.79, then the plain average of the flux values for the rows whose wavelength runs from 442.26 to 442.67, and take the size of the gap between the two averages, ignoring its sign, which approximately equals 1.0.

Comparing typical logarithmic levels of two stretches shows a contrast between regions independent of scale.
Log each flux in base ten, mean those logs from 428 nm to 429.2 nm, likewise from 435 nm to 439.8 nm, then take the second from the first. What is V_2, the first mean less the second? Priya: -0.03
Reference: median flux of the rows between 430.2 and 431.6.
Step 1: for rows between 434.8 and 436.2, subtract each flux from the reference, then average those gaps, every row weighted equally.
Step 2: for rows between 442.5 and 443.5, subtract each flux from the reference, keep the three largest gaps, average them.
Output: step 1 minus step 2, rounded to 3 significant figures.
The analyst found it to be -1.93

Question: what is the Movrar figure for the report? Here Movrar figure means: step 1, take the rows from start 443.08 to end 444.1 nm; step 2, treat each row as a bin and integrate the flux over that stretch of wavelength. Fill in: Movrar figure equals 10.1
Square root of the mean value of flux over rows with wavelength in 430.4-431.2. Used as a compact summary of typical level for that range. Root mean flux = 3.22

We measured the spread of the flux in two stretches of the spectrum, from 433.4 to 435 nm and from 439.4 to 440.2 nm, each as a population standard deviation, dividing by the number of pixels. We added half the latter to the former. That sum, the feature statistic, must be 1.11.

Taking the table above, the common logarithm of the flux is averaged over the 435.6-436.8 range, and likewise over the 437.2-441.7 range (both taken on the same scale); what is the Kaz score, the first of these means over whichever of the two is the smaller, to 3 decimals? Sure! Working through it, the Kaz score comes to 1.026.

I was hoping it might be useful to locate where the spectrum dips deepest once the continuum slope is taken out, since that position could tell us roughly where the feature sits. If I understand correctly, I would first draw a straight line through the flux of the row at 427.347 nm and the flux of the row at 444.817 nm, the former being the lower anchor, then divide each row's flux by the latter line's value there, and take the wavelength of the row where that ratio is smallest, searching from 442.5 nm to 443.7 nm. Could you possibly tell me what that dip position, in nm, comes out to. 443.385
